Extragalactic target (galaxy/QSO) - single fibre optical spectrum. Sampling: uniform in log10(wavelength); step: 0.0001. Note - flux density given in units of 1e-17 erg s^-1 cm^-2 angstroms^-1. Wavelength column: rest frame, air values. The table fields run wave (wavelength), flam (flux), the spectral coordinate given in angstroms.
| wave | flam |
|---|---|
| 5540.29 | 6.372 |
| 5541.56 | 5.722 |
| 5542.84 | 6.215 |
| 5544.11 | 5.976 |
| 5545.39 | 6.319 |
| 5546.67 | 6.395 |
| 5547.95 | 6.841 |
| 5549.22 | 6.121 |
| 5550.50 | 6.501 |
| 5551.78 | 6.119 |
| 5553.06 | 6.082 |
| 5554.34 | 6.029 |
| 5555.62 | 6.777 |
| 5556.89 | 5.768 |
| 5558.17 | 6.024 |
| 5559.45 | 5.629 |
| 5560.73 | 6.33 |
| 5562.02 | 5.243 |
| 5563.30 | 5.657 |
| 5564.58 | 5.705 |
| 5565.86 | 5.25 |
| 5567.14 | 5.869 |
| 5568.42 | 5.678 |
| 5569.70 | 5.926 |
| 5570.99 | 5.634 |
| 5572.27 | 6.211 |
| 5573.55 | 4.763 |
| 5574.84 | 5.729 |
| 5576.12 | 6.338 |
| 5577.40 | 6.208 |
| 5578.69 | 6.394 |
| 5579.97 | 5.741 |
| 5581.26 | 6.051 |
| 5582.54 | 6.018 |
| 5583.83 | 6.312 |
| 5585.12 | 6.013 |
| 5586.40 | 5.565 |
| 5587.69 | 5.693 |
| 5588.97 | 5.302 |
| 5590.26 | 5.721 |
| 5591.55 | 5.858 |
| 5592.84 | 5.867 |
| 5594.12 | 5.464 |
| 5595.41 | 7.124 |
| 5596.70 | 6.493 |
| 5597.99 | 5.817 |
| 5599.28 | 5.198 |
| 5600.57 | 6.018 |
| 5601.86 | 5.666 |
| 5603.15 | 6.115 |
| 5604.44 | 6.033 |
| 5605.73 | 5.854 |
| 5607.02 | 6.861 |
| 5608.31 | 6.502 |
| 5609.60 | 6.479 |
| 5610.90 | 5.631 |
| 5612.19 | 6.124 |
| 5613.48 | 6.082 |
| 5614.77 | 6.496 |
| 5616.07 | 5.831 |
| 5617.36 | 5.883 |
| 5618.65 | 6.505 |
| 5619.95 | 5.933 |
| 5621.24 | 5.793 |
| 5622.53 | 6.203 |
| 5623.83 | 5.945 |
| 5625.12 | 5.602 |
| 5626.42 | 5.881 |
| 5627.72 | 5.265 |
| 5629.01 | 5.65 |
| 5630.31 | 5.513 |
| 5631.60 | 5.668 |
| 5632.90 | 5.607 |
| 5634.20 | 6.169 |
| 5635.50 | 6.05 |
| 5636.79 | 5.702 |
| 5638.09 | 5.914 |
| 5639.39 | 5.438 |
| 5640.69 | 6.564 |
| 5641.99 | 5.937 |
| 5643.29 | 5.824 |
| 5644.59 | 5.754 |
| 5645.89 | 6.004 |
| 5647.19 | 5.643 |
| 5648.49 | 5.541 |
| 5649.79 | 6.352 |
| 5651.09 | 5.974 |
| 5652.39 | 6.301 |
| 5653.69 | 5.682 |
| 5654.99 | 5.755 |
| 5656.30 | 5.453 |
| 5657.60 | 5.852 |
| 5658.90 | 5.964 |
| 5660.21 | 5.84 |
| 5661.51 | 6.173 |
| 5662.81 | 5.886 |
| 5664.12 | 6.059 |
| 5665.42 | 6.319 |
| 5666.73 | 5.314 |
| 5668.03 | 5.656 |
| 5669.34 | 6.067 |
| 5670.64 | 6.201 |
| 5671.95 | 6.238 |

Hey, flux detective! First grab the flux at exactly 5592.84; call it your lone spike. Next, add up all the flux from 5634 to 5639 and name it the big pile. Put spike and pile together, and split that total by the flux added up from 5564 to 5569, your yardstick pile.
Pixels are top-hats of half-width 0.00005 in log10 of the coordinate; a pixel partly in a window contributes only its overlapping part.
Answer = 1.32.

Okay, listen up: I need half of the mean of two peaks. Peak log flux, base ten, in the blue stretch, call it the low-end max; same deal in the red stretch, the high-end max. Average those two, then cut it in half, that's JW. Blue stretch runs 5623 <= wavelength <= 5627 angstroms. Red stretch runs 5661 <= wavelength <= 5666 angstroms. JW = 0.394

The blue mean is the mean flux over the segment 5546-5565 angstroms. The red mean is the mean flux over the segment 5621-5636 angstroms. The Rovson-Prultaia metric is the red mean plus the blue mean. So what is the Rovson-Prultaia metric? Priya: 11.86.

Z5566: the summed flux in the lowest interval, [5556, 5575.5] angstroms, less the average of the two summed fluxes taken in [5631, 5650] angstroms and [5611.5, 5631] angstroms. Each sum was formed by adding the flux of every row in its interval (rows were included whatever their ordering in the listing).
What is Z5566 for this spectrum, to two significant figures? -3.0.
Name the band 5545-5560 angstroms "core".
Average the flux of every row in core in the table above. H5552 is 6.22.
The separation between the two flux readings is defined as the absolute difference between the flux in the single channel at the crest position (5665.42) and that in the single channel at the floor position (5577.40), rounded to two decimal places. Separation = 0.11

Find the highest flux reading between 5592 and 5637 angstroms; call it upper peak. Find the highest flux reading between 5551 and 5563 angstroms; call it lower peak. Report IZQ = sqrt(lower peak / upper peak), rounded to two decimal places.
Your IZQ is 0.98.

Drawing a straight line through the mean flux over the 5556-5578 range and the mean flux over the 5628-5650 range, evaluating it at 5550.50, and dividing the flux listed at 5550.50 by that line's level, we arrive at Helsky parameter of 1.13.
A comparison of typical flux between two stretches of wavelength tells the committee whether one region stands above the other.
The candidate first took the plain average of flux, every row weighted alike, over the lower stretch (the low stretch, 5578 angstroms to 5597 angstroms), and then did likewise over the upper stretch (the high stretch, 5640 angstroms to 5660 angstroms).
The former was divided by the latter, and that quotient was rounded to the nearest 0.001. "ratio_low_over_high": 1.011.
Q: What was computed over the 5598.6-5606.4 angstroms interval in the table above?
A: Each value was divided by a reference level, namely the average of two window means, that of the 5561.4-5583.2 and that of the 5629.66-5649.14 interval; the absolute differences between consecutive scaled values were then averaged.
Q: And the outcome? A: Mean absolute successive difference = 0.065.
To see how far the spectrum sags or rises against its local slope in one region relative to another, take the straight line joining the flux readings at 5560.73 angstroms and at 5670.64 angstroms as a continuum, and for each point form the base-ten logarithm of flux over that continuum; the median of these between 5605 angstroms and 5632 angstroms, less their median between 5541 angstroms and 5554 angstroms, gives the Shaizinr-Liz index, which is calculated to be -0.0142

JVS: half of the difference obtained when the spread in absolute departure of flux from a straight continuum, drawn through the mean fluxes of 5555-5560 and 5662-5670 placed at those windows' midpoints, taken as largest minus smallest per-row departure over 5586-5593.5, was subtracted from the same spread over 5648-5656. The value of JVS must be -0.10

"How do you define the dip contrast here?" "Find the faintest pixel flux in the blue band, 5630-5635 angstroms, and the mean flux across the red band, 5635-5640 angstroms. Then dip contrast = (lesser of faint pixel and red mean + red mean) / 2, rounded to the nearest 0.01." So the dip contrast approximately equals 5.64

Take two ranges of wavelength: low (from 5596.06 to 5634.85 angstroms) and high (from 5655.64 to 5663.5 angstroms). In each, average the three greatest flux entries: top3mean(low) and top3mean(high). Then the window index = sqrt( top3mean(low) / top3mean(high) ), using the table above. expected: 1.05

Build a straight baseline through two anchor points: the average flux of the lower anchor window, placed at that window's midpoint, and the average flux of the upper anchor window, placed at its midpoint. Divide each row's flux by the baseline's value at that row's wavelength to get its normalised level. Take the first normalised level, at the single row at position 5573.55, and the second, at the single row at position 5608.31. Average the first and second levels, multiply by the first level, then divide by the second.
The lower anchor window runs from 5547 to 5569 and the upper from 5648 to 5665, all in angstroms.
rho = 0.69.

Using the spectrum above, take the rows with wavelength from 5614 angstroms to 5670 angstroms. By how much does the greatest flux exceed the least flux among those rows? 1.30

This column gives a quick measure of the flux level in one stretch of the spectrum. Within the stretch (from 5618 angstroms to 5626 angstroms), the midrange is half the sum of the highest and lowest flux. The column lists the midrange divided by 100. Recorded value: 0.0605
